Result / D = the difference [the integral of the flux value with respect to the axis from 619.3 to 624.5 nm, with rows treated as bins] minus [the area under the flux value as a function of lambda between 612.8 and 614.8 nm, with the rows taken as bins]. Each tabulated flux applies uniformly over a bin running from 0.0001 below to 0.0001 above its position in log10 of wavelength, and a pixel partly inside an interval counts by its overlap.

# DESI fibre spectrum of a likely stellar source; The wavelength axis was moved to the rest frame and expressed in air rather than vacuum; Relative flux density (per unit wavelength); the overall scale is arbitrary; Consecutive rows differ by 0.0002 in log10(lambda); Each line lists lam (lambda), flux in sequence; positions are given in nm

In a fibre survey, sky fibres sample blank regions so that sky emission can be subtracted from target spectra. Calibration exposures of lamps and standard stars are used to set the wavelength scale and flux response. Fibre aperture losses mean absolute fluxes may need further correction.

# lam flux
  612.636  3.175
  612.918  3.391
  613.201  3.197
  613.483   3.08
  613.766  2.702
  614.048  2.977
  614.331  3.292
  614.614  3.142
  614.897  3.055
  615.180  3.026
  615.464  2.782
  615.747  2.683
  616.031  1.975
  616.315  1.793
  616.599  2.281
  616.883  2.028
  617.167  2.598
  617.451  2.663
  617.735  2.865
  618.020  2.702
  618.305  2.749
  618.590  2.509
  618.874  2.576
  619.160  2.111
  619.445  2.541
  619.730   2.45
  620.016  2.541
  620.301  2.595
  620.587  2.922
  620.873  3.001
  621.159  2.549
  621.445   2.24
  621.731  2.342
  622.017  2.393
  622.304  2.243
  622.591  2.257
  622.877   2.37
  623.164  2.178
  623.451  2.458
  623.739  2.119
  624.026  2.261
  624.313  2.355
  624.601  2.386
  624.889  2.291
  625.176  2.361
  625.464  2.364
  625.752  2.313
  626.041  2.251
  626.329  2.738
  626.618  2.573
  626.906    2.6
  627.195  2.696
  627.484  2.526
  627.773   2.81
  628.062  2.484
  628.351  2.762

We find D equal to 6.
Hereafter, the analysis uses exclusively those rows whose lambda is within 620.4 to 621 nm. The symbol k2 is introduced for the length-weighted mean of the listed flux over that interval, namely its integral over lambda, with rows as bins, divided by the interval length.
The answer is 2.93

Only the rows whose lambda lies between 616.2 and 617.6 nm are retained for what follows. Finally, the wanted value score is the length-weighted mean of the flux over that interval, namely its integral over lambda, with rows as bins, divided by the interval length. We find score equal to 2.29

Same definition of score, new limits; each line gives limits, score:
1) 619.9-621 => 2.77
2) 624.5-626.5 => 2.39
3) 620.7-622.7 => 2.44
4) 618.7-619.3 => 2.35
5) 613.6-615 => 3.03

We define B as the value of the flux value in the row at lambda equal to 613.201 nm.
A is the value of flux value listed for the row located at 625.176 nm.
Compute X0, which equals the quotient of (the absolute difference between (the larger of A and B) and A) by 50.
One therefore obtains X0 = 0.0167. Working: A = 2.361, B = 3.197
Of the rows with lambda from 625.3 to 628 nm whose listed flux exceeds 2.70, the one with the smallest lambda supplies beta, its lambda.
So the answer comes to 626.329 nm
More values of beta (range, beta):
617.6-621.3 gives 617.735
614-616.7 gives 614.048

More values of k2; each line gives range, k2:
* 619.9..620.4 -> 2.57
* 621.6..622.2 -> 2.36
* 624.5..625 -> 2.34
